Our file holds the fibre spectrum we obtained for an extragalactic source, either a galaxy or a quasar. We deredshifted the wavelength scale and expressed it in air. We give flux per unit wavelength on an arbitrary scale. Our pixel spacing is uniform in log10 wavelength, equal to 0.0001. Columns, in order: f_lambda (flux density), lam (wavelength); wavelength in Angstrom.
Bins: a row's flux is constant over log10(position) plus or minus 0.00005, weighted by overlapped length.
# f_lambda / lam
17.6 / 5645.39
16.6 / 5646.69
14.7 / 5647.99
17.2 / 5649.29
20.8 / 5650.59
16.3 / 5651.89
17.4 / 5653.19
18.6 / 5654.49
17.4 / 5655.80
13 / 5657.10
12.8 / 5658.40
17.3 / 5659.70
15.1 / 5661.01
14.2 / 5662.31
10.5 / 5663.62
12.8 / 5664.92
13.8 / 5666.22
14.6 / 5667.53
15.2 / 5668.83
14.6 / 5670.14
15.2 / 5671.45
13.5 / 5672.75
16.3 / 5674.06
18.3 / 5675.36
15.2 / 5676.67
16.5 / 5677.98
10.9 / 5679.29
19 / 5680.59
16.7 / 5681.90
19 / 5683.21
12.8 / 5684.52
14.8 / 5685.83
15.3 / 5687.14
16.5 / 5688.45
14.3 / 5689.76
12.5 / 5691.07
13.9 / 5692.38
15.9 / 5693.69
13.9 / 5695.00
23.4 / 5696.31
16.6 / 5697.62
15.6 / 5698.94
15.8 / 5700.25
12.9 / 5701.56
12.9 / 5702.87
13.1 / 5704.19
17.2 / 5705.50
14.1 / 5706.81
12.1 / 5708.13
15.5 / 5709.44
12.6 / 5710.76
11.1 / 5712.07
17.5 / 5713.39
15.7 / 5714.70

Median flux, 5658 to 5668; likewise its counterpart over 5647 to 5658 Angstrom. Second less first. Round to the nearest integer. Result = 3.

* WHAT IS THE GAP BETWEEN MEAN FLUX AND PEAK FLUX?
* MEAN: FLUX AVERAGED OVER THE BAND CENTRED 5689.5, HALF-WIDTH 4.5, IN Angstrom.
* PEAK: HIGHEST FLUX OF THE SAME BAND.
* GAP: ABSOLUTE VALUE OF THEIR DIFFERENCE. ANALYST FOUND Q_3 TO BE 1.8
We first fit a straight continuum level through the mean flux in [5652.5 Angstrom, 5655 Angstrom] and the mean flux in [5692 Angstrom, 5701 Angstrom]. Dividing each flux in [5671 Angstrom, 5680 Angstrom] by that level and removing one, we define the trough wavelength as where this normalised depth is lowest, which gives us 5679.29 Angstrom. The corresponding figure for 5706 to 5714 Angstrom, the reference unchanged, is 5712.07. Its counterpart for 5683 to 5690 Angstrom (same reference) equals 5684.52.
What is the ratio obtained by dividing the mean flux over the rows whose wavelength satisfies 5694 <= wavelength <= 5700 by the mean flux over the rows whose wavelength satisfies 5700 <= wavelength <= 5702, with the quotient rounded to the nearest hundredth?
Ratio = 1.21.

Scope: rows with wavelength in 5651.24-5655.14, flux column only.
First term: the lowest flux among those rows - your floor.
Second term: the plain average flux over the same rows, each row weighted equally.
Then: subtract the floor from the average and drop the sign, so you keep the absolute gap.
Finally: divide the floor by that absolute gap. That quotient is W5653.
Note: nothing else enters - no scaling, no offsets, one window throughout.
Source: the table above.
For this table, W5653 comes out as 14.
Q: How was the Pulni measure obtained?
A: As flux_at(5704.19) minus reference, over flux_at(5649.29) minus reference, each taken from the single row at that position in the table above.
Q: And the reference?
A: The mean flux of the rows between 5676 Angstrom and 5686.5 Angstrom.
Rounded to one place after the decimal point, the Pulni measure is -1.6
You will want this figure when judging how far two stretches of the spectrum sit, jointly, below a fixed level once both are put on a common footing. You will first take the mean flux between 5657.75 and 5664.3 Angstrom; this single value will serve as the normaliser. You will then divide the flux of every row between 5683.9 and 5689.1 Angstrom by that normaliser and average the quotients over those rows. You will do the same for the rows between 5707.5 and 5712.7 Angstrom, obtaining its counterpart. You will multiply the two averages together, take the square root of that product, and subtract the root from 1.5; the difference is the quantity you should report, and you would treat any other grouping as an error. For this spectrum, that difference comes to 0.51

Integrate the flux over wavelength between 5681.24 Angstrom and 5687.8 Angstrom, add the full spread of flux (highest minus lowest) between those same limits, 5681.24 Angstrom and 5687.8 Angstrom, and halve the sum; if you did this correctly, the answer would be 55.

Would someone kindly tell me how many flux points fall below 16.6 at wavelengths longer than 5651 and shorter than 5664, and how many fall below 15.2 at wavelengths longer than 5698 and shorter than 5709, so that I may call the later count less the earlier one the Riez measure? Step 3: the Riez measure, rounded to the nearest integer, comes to -1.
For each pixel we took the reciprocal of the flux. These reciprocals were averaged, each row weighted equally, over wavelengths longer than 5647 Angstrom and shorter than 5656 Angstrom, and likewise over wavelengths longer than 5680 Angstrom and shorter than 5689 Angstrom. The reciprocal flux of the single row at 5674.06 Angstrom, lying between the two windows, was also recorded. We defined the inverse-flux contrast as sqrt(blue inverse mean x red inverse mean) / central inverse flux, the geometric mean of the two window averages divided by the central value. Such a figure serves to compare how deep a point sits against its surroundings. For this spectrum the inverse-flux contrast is 0.98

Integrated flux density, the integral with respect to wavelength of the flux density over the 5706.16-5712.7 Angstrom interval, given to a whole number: 86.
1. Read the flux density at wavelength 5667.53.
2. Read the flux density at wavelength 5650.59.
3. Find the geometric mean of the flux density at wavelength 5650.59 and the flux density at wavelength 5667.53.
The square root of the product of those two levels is 17.4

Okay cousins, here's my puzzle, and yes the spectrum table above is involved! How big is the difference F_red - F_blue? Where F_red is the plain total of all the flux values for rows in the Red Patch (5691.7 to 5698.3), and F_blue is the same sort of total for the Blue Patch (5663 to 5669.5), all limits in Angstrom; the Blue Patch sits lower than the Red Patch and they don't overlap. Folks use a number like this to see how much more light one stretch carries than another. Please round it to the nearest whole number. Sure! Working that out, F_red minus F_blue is 17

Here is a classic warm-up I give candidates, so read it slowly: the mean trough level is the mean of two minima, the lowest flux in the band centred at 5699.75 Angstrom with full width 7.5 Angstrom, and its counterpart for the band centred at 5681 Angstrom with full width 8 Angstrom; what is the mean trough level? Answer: 11.9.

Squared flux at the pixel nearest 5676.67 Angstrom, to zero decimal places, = 231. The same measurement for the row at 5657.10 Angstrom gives 169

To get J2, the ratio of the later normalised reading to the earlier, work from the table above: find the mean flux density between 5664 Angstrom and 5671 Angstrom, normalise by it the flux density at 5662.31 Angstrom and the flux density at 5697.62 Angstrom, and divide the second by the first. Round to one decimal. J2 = 1.2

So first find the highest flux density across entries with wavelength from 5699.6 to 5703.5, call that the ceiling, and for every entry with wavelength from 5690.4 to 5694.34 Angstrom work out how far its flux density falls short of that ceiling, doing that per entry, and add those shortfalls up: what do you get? 5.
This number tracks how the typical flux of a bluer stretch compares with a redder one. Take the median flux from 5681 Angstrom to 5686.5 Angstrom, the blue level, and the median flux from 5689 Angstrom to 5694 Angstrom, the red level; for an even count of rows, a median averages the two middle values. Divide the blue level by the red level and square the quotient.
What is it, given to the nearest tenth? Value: 1.2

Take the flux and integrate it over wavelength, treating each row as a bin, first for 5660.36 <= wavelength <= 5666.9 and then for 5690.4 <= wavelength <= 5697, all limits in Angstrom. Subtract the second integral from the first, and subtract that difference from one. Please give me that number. 19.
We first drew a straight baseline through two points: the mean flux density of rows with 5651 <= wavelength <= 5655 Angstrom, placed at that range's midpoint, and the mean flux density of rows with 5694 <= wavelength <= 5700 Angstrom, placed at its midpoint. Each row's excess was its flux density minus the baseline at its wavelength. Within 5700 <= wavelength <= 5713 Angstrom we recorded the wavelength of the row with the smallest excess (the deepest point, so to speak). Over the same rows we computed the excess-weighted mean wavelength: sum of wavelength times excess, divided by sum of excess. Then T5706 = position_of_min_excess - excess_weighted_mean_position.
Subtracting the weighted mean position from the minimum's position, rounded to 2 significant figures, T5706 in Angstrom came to 5.2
